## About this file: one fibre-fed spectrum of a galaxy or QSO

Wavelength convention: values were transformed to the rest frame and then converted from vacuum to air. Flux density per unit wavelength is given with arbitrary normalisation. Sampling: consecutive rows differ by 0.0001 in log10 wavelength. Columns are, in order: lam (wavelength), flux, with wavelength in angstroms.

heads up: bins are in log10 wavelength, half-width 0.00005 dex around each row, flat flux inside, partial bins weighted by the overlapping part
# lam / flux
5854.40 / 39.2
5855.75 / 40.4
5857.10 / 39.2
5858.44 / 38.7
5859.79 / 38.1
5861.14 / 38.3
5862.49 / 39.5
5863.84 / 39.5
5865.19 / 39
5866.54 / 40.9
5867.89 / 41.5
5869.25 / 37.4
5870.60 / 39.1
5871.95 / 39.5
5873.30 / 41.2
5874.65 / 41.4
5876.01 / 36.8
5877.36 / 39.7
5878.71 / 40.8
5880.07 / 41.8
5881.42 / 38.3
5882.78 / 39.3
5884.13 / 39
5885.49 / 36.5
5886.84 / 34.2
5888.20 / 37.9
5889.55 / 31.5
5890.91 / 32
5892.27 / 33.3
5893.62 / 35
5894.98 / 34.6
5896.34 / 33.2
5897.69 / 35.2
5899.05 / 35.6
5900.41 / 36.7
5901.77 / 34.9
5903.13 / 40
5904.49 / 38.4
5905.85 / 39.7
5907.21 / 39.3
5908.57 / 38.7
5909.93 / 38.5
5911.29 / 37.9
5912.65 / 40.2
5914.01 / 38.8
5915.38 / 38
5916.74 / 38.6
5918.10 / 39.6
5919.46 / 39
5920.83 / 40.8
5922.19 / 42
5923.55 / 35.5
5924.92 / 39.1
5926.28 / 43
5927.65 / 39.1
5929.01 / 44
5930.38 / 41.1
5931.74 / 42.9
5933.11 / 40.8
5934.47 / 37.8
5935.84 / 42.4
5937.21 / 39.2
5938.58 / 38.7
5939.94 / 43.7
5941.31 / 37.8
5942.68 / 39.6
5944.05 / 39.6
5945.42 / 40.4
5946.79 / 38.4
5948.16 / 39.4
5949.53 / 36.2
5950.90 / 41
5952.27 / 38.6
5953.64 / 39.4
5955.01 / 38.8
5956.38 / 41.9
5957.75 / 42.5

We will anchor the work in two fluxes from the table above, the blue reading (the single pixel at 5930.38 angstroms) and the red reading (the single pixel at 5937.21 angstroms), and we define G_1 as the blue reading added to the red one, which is 80.3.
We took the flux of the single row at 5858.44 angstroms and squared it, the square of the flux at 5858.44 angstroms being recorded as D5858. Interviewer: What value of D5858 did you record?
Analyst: 1498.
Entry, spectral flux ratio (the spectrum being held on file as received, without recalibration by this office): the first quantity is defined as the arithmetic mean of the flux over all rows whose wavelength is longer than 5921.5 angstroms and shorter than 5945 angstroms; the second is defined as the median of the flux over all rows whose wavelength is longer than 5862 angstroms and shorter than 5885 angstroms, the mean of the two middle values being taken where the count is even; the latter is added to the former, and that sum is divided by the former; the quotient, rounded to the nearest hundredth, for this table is 1.98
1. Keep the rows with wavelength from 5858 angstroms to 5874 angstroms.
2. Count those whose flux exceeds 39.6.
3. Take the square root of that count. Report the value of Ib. 1.7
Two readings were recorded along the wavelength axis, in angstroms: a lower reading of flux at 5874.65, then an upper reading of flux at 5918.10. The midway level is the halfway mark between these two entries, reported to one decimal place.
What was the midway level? 40.5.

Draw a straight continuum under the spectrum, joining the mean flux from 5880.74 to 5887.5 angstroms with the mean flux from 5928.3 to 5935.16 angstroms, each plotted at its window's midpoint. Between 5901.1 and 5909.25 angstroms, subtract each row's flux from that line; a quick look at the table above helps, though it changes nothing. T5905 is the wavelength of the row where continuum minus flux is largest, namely 5901.77 angstroms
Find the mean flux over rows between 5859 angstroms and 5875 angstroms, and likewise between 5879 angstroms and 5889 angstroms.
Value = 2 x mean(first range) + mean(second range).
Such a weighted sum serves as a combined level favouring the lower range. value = 117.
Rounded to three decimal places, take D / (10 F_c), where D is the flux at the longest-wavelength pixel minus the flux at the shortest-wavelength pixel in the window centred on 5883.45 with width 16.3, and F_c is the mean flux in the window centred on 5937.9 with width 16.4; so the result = -0.012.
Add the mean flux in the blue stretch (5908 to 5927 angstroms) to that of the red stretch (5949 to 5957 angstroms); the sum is 78.6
